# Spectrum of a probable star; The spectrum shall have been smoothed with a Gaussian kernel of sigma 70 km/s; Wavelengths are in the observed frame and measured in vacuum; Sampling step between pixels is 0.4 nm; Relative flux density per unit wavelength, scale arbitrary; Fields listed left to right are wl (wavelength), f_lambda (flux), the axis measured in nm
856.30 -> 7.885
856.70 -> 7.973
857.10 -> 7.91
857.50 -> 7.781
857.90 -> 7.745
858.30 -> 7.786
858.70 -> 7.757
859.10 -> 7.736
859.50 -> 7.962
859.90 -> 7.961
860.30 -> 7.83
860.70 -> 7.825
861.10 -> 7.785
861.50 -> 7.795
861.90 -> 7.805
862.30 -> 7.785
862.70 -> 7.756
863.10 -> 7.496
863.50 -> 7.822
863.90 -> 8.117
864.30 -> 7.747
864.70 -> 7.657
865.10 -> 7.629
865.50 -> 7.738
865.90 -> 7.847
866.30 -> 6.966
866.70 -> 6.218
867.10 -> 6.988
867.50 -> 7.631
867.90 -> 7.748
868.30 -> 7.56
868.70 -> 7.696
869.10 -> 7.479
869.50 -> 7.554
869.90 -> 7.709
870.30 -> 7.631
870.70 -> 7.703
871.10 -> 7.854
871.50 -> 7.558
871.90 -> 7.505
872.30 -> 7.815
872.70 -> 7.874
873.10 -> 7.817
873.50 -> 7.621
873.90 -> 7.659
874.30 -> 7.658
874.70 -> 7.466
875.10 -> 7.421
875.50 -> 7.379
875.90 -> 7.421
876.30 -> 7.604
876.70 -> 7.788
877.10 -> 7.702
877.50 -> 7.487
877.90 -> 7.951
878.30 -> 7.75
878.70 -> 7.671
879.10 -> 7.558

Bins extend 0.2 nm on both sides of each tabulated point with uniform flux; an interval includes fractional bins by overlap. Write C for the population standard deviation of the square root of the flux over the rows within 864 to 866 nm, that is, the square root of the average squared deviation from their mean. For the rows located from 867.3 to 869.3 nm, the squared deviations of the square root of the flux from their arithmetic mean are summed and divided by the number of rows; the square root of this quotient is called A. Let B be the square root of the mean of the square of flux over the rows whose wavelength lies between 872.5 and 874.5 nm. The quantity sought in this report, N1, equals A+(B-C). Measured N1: 7.73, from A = 0.0173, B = 7.73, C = 0.014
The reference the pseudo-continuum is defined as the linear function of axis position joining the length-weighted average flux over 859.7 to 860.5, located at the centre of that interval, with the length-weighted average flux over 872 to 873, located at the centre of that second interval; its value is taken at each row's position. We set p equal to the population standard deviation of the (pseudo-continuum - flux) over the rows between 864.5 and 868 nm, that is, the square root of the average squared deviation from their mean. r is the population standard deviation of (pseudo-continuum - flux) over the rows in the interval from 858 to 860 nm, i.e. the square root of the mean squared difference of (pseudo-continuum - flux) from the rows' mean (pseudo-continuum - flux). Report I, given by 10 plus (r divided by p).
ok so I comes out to 10.2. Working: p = 0.51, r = 0.103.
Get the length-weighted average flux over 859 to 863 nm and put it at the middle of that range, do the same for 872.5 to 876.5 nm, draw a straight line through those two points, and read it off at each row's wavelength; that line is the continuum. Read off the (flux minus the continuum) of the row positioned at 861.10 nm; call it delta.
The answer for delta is -0.03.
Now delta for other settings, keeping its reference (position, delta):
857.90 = -0.12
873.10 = 0.20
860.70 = 0.00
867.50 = -0.08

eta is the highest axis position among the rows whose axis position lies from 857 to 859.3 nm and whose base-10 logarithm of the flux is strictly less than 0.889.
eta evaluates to 859.10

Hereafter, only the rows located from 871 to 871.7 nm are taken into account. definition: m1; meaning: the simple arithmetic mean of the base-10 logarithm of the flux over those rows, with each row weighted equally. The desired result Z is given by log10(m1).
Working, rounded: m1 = 0.887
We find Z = -0.0522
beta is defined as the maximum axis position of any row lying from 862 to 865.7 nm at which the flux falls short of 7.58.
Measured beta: 863.10 nm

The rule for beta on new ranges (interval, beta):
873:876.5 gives 875.90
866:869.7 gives 869.50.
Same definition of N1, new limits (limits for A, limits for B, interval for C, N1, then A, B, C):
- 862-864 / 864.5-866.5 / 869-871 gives 7.59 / 0.0354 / 7.57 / 0.016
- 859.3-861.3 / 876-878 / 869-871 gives 7.71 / 0.0132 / 7.71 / 0.016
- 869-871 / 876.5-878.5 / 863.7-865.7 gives 7.72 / 0.0160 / 7.74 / 0.031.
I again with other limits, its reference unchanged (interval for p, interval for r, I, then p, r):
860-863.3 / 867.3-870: 10.9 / 0.10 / 0.090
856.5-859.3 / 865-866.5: 14.3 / 0.08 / 0.341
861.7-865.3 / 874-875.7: 10.7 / 0.16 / 0.104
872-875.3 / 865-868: 13.6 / 0.15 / 0.532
